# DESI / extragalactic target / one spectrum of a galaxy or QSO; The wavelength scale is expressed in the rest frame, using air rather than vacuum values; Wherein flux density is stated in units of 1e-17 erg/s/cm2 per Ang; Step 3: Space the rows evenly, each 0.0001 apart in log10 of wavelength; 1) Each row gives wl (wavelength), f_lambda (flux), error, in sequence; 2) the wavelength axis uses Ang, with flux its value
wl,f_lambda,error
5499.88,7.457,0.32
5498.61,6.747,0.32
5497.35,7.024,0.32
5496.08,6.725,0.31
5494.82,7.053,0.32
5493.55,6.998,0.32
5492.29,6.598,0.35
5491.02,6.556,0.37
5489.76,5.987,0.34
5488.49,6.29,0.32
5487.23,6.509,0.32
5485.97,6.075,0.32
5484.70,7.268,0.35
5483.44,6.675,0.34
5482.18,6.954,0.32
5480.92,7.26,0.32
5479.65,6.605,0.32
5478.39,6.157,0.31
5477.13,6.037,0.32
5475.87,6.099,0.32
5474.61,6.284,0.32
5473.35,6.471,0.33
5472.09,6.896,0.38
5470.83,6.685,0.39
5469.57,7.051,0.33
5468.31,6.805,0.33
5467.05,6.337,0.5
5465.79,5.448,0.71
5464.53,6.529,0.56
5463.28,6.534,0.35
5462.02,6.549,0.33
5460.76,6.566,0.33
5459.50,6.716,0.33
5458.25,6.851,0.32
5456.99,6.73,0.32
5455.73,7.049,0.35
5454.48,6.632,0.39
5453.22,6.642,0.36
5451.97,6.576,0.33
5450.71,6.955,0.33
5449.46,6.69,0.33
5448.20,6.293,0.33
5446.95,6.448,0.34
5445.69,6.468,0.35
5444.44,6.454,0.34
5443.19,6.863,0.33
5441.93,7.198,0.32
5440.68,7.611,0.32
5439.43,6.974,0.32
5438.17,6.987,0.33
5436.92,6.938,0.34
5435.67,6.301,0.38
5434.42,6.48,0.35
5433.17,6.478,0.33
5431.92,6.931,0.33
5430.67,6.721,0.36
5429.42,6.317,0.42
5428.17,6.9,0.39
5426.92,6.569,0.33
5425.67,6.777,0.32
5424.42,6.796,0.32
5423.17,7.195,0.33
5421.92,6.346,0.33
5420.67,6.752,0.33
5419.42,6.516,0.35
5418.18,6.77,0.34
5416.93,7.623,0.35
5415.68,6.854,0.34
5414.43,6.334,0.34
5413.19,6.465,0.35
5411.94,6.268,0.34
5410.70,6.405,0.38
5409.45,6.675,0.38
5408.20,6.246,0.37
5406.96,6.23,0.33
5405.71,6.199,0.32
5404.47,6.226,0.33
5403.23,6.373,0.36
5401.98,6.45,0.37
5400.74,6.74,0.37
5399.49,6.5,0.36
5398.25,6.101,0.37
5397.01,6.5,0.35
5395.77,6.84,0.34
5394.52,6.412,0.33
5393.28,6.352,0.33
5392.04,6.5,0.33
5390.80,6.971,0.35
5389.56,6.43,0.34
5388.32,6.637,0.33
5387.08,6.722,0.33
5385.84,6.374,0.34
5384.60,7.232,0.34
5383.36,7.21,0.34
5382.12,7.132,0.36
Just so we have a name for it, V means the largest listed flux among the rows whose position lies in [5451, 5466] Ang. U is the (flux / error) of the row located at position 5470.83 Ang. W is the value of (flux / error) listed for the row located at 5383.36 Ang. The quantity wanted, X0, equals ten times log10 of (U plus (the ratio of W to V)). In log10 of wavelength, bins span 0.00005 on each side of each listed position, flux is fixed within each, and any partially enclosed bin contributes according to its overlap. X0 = 13.04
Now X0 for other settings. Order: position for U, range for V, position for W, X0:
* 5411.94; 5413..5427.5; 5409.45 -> 13.17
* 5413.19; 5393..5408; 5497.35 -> 13.36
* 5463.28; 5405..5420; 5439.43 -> 13.33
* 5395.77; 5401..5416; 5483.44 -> 13.61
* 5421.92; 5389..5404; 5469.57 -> 13.48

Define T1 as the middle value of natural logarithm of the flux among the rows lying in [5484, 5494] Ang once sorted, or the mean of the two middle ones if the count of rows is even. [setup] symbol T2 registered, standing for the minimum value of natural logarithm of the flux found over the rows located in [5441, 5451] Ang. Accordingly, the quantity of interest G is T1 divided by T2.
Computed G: 1.020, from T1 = 1.88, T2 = 1.84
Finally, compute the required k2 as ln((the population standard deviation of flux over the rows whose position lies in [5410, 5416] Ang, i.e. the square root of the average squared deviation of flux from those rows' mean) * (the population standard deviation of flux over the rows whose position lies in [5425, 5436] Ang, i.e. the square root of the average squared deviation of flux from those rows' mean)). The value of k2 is -3.1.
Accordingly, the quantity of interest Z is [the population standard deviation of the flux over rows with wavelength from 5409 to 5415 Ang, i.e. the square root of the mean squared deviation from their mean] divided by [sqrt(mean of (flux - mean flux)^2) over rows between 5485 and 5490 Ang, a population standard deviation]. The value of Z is 0.7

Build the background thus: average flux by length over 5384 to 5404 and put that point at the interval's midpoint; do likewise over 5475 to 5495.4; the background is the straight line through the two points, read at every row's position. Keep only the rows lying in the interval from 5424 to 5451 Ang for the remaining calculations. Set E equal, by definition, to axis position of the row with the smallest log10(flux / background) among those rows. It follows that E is 5448.20 Ang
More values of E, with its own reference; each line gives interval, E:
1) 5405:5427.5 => 5405.71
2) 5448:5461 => 5448.20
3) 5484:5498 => 5489.76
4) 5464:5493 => 5465.79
